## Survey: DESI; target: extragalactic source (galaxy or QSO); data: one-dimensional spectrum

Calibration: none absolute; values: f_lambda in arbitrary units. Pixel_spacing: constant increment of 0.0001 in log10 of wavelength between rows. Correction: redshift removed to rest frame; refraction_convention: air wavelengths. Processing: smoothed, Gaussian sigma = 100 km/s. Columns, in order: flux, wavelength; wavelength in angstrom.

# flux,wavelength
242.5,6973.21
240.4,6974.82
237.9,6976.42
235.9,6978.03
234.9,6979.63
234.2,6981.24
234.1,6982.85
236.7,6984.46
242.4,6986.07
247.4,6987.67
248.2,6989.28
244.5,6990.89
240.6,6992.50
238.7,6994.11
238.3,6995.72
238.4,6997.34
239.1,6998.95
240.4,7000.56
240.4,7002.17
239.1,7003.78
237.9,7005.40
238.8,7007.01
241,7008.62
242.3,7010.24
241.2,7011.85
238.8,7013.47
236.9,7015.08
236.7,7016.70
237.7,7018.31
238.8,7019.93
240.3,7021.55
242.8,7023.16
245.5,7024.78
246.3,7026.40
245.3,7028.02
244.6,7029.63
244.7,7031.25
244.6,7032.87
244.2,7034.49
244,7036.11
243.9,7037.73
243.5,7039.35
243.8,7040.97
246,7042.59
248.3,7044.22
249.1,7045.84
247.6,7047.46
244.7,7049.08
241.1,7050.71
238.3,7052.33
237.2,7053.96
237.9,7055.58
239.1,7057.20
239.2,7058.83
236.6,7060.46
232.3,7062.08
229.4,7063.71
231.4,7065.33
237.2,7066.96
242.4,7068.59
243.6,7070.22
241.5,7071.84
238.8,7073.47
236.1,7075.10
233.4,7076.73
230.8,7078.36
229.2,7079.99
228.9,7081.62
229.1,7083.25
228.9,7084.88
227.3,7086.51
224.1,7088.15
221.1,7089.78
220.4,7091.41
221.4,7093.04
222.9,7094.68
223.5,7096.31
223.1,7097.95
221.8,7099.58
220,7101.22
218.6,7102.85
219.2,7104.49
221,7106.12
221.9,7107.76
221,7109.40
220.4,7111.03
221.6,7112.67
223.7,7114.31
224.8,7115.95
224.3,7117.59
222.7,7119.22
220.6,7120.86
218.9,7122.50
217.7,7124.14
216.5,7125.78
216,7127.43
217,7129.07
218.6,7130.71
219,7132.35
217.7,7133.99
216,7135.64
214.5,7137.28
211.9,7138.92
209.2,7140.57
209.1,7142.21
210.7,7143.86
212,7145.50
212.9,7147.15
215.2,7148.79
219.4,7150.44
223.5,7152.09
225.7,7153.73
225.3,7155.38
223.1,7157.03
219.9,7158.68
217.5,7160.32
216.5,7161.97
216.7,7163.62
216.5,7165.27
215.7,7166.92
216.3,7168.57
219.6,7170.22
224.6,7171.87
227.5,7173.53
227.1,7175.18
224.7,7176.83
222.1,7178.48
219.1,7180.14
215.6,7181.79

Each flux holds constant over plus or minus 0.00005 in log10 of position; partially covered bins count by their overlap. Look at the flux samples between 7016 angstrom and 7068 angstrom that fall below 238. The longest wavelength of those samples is 7066.96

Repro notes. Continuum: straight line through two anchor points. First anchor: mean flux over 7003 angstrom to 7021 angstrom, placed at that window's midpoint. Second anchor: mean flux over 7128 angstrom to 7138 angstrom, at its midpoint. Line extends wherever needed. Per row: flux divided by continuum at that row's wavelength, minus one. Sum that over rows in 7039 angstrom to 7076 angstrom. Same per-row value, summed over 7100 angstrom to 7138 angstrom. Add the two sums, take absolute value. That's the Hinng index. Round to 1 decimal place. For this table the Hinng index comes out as 0.9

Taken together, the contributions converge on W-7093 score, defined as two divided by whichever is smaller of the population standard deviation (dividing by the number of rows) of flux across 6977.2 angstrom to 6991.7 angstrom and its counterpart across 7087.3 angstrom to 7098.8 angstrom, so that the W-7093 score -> 1.6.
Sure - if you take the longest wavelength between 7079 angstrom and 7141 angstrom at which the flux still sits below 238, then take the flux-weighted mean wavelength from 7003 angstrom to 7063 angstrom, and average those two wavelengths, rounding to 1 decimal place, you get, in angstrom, 7086.7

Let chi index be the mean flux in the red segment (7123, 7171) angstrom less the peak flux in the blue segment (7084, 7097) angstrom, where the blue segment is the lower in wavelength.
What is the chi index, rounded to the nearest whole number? -12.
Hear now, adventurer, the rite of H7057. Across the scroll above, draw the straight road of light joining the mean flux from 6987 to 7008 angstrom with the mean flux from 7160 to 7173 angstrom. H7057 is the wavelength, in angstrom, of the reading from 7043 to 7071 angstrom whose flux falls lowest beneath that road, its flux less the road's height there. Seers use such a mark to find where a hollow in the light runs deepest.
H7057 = 7063.71 angstrom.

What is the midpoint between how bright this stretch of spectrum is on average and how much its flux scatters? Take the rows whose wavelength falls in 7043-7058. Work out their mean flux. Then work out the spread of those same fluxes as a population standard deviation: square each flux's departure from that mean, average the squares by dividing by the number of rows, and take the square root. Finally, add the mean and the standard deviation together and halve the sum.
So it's 124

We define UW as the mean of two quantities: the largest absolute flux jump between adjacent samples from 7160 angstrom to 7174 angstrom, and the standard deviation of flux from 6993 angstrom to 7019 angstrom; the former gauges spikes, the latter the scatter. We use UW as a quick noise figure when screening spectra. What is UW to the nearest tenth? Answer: 3.3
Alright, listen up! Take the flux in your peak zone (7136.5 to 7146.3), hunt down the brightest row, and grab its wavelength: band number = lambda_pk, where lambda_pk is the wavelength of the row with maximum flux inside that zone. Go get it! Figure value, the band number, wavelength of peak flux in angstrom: 7137.28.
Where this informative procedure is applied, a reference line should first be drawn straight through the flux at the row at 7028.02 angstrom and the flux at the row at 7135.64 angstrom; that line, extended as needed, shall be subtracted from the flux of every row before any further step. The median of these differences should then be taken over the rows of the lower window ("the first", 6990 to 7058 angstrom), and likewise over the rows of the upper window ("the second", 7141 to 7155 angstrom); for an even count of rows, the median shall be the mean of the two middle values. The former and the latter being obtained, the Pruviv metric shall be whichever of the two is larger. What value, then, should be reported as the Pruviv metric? 1.4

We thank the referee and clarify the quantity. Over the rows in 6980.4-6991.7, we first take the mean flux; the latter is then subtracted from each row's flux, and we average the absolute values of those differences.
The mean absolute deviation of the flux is 5.2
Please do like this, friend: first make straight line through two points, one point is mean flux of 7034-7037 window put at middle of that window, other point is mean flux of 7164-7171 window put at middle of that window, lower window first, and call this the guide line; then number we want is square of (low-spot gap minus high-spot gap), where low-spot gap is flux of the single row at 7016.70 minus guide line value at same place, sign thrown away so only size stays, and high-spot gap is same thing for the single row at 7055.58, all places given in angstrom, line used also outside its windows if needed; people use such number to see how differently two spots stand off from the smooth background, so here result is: 84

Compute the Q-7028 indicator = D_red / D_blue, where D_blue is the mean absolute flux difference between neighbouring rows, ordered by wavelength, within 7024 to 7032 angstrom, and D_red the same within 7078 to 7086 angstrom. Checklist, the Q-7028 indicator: 0.9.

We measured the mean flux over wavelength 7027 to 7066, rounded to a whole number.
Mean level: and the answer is 242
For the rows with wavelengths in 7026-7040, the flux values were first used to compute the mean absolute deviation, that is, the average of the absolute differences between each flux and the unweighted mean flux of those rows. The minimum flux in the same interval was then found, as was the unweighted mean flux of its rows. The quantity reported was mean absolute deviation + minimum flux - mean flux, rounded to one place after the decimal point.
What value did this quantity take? -0.5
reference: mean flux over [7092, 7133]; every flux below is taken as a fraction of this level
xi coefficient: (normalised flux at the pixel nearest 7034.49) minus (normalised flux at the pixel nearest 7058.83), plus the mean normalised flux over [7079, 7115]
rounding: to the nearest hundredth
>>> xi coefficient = 1.03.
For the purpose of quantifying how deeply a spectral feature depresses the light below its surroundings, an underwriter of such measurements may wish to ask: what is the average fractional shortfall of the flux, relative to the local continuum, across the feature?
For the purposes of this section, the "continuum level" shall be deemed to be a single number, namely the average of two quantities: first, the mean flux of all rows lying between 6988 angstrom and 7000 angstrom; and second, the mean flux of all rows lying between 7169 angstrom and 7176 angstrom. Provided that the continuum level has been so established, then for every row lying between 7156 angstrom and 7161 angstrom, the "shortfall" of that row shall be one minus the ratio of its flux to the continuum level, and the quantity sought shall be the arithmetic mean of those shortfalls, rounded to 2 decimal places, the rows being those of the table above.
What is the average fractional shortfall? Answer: 0.05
